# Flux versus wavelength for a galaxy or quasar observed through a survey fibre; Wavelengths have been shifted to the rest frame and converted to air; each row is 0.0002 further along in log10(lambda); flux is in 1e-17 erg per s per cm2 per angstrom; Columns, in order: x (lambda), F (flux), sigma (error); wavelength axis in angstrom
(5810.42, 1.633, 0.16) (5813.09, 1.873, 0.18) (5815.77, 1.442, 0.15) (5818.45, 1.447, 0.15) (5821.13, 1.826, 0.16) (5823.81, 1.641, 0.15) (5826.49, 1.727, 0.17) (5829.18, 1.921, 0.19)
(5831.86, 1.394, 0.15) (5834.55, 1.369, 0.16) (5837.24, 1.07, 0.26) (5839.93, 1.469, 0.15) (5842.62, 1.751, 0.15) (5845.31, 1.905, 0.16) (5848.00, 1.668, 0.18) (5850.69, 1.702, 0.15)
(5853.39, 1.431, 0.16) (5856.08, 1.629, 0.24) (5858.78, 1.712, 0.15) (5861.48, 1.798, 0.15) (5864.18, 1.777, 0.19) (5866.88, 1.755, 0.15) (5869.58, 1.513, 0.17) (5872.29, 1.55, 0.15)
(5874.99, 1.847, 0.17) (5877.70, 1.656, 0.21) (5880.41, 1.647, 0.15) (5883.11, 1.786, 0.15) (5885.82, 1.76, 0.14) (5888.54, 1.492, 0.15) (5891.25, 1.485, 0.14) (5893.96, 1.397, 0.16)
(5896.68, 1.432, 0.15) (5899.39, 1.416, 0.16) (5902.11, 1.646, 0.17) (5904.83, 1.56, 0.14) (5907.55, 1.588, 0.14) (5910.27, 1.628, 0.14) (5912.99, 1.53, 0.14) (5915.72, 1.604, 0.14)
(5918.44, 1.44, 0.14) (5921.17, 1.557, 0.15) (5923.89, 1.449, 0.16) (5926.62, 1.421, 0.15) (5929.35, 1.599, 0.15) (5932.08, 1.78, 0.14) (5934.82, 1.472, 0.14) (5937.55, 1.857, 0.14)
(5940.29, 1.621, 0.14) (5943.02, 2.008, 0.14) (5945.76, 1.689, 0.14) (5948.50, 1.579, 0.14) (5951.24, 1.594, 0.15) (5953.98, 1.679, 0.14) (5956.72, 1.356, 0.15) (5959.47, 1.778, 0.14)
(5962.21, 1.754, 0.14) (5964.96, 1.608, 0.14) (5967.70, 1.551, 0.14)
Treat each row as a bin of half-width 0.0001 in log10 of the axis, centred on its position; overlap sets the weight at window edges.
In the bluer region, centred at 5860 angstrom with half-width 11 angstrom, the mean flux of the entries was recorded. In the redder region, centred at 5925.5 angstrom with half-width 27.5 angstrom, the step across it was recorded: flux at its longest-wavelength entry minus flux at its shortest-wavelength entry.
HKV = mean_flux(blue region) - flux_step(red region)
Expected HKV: 1.49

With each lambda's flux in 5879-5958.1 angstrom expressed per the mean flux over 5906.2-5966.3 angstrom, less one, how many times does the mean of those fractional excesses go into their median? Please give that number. 1.0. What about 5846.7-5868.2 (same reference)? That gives 1.3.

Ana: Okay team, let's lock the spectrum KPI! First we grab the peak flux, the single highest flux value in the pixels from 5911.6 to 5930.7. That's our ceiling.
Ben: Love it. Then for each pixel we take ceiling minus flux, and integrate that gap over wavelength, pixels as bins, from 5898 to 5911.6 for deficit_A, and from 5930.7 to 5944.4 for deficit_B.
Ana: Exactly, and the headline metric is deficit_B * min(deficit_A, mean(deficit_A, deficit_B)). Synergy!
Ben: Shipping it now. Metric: 1.4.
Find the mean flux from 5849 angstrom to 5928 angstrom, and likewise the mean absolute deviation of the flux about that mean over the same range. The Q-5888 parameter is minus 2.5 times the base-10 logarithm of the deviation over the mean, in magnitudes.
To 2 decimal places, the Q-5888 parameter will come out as 2.87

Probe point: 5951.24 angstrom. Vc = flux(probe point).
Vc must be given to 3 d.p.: 1.594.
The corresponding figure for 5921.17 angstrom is 1.557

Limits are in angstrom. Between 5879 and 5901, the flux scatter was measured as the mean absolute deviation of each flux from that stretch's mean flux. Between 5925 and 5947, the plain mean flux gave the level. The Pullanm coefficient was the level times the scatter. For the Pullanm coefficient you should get 0.23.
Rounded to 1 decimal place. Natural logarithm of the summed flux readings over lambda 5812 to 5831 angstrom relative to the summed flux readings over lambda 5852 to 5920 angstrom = -1.2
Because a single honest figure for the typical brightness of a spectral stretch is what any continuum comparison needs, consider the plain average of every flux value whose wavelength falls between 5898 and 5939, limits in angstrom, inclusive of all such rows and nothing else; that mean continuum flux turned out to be 1.57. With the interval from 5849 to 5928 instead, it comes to 1.59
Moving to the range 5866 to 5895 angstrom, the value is 1.63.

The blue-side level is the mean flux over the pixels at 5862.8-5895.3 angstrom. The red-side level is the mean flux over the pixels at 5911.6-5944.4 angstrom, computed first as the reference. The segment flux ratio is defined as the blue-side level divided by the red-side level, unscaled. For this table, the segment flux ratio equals 1.02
